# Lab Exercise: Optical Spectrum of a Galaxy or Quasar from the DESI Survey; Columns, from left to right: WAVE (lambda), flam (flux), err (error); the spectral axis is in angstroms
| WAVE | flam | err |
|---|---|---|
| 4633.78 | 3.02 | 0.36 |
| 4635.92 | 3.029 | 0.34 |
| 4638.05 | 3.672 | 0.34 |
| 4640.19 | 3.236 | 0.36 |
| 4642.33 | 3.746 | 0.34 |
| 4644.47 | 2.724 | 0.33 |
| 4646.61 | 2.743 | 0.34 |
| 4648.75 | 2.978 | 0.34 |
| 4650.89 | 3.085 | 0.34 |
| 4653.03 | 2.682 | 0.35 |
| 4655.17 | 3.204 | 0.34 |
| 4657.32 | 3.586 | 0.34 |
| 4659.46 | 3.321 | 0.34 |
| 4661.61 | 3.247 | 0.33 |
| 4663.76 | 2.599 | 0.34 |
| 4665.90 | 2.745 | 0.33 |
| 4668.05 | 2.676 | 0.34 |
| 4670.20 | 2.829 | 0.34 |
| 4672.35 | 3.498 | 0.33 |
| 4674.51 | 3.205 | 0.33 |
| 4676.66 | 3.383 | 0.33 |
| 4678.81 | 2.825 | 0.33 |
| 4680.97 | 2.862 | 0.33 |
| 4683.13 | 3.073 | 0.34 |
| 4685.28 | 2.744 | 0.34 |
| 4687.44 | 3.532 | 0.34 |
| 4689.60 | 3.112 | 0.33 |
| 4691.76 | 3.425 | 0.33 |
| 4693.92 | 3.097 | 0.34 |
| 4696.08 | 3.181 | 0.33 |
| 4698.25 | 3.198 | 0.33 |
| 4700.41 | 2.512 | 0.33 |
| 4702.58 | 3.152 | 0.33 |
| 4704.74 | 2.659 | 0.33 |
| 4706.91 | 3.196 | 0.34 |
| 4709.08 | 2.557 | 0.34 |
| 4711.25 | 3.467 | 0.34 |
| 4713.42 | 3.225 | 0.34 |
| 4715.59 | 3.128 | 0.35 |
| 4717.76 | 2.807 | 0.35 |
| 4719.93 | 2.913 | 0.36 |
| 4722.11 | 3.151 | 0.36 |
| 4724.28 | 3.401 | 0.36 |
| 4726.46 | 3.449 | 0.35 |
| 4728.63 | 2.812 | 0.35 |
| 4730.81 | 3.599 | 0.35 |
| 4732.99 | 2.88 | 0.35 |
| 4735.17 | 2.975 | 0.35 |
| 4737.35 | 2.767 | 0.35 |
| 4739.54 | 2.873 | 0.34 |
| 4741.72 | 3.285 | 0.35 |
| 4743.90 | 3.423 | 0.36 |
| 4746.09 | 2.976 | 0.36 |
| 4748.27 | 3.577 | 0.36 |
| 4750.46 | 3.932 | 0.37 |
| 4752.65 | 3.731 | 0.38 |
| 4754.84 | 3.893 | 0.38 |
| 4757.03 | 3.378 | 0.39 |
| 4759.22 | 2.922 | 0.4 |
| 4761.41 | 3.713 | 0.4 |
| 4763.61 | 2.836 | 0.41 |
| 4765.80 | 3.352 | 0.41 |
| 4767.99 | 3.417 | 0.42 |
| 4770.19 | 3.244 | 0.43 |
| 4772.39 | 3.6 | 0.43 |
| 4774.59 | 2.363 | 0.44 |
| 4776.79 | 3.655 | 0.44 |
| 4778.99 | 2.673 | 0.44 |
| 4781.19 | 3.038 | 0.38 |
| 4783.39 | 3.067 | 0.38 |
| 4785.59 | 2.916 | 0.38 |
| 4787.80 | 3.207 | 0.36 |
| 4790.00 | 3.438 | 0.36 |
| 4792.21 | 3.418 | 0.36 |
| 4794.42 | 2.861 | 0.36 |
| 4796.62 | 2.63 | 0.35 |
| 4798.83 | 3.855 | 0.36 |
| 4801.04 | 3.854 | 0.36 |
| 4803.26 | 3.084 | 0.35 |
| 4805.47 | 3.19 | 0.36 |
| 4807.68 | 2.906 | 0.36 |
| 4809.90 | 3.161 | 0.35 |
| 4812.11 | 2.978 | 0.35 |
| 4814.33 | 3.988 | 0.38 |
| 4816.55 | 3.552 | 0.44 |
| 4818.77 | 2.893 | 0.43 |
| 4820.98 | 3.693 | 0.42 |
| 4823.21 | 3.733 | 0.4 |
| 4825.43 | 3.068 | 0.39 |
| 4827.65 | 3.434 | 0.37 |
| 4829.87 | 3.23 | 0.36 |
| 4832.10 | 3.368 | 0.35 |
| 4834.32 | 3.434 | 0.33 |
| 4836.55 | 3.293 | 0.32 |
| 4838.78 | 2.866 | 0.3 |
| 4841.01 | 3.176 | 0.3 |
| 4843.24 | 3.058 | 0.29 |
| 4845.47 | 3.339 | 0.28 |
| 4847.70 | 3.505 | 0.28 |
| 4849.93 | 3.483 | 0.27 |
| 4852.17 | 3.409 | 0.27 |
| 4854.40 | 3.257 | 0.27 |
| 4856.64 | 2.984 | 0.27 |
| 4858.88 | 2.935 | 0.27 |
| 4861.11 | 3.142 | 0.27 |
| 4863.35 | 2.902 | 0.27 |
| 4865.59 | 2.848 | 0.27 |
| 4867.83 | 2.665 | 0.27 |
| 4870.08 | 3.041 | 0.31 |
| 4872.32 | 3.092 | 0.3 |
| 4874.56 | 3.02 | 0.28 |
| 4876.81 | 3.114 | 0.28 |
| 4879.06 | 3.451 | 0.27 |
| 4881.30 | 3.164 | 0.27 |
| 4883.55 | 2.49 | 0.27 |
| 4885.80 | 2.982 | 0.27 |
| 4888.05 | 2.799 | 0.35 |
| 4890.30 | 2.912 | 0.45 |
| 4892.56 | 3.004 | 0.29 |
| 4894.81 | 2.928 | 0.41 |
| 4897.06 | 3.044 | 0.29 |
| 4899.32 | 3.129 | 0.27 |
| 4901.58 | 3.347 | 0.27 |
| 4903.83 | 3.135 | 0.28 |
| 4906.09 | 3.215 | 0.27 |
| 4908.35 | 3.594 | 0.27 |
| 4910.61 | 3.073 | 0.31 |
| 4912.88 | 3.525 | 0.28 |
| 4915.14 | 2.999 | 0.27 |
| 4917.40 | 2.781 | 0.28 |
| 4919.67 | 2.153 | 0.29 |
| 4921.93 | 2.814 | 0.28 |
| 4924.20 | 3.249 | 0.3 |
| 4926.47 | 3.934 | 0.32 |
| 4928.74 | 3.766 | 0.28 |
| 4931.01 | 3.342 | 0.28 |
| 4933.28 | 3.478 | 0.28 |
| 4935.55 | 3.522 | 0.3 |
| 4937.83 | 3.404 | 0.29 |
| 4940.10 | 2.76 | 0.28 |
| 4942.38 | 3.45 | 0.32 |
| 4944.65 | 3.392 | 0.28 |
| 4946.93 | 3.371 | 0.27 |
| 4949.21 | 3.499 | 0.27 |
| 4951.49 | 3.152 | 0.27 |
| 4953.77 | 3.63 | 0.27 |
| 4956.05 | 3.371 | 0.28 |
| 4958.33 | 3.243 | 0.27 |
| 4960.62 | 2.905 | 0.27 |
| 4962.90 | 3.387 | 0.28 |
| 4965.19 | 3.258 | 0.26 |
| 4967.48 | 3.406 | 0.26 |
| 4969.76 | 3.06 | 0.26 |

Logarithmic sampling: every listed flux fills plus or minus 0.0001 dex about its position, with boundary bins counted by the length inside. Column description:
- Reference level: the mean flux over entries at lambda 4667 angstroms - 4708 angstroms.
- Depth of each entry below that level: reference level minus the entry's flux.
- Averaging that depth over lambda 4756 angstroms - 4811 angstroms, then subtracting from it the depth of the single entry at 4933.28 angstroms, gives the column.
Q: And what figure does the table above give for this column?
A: 0.29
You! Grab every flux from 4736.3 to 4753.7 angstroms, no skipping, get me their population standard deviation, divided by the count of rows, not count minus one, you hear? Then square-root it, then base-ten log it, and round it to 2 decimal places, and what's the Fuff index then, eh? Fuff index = -0.20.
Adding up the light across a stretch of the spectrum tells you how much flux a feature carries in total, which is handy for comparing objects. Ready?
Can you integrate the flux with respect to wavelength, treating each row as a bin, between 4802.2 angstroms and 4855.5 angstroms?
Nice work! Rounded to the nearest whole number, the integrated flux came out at 176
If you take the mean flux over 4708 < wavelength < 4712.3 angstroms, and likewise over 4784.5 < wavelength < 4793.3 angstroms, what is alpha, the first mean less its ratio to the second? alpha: 2.08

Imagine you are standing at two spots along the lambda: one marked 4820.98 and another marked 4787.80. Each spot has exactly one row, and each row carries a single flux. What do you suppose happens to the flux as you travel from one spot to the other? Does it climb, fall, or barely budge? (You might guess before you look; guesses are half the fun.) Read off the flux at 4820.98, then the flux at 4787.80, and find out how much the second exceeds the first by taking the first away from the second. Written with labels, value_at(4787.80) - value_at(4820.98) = -0.5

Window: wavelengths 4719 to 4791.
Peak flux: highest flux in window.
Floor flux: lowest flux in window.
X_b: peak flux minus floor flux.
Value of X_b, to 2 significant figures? 1.6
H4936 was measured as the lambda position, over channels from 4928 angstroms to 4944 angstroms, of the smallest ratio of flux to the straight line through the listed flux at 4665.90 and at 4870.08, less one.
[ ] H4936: 4940.10 angstroms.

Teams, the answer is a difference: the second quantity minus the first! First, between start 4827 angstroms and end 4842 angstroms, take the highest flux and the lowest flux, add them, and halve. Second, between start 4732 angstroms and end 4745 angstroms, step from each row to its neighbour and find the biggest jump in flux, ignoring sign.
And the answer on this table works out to -2.74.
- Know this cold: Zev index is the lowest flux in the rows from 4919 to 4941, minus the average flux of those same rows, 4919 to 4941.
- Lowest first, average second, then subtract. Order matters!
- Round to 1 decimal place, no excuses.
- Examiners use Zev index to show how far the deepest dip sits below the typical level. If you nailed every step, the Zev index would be -1.1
